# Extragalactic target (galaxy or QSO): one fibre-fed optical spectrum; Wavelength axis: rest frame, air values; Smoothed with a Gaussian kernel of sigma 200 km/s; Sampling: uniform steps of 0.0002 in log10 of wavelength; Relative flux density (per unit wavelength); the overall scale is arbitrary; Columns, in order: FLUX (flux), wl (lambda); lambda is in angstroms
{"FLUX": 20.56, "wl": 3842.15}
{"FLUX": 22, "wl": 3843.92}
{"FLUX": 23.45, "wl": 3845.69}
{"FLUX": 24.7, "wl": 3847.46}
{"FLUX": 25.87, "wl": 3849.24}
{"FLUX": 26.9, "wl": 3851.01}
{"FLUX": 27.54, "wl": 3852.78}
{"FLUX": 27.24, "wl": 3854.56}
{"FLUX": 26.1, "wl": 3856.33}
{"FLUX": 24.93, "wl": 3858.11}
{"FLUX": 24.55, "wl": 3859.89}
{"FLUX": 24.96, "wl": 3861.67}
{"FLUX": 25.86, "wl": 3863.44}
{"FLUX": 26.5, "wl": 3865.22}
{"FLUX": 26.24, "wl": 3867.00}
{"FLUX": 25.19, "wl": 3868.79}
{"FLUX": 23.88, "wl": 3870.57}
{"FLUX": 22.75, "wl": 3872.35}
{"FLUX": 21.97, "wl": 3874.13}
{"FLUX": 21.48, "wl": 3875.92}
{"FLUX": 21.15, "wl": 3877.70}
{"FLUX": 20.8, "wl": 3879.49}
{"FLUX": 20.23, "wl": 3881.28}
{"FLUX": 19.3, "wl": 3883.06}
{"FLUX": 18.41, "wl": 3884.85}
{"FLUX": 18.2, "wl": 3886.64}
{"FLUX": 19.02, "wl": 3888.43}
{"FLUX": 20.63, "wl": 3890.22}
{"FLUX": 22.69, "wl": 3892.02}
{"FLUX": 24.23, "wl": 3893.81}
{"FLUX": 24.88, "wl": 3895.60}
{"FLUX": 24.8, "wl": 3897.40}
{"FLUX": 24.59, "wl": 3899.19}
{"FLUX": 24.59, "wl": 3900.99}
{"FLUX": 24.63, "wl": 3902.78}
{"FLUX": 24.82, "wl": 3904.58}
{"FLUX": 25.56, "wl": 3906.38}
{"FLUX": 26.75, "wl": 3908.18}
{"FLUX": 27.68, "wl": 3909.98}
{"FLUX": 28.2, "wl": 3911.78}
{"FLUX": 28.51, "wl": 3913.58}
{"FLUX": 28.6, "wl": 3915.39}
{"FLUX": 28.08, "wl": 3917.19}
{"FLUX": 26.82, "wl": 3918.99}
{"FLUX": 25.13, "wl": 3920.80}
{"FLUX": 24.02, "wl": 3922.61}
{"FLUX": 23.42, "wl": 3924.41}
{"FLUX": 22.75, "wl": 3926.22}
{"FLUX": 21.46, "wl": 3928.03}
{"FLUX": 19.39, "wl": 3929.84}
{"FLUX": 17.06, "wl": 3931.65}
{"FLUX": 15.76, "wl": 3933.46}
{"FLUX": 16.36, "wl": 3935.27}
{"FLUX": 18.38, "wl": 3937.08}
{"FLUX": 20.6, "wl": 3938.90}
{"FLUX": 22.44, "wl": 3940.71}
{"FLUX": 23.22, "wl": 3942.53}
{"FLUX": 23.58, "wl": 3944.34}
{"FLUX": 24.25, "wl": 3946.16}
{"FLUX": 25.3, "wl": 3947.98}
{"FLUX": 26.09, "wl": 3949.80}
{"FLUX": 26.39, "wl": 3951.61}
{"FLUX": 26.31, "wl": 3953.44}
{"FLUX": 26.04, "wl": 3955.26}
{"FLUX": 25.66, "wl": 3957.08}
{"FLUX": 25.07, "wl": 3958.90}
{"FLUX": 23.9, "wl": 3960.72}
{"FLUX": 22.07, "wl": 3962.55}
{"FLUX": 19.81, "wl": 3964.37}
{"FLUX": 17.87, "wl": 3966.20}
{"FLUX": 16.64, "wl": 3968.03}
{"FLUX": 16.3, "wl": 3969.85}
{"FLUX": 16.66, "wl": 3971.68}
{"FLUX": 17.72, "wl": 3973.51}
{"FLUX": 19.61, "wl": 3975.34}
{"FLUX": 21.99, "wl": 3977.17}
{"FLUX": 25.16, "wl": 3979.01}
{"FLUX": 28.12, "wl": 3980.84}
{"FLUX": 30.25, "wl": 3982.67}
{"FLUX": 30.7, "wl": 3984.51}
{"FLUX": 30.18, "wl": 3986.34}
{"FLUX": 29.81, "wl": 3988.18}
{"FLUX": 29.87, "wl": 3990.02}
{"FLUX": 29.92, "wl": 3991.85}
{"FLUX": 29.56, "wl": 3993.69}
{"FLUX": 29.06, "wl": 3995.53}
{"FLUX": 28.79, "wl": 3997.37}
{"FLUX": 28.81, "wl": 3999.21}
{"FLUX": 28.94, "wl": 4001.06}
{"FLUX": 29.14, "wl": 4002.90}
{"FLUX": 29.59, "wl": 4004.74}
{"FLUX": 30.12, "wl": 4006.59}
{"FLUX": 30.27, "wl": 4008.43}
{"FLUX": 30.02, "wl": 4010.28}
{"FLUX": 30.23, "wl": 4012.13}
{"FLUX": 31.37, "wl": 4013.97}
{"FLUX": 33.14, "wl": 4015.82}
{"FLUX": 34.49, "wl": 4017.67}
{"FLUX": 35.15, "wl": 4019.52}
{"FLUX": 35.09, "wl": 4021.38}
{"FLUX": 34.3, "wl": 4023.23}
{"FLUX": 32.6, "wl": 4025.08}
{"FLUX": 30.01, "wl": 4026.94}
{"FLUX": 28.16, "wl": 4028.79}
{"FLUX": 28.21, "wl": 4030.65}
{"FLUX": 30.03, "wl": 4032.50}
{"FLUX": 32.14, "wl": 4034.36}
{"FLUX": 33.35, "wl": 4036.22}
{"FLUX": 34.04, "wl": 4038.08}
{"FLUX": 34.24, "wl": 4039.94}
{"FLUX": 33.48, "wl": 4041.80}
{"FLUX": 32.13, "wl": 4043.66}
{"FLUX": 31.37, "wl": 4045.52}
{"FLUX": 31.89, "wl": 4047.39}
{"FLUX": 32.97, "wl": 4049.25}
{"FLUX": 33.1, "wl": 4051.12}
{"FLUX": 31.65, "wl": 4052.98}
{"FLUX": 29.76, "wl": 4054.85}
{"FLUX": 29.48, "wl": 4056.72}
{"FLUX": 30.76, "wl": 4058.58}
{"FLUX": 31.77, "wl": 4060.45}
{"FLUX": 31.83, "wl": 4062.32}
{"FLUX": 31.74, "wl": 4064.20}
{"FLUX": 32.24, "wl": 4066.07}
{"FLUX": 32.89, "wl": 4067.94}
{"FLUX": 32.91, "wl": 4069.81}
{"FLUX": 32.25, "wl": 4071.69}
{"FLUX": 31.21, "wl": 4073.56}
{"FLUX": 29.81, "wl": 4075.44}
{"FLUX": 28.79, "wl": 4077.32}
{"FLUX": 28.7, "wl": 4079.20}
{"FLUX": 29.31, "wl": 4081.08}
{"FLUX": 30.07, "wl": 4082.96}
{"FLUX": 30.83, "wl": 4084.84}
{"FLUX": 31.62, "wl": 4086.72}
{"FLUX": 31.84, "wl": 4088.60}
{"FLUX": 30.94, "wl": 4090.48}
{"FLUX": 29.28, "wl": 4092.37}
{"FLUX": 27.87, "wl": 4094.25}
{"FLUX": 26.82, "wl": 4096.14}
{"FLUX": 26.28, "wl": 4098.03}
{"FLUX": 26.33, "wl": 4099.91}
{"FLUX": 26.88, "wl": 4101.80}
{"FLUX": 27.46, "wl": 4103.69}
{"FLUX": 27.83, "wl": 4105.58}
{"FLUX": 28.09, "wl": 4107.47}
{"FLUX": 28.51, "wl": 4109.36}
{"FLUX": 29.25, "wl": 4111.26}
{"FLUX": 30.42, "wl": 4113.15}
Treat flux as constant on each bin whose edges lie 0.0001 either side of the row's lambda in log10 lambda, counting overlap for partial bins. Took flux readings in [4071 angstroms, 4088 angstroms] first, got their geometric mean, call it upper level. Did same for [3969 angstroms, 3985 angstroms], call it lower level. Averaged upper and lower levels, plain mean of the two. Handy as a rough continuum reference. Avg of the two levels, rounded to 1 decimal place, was 26.3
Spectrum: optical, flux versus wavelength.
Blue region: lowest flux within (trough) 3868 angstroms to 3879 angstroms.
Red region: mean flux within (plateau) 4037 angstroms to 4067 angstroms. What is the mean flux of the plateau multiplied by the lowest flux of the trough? 677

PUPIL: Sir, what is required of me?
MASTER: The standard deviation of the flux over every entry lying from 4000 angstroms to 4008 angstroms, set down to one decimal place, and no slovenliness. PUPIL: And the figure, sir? 0.5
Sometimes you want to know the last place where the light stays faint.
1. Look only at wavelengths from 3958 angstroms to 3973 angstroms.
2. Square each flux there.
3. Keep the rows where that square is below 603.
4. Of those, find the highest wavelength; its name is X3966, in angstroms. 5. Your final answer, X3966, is 3971.68 angstroms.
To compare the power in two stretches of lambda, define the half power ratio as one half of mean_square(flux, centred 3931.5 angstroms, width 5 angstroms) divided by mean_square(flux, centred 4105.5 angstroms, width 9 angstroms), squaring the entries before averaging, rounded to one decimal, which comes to 0.2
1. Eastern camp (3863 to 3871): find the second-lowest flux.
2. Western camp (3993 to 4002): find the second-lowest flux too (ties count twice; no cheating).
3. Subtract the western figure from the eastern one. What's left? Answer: -3.6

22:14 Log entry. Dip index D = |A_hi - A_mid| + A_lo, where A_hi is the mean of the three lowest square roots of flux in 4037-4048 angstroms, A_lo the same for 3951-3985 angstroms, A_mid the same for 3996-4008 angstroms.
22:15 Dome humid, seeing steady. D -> 4.33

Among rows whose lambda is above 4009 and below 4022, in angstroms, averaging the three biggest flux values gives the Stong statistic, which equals 34.9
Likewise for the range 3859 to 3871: 26.2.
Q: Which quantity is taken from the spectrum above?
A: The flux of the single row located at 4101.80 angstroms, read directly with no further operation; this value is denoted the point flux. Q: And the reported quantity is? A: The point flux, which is 26.88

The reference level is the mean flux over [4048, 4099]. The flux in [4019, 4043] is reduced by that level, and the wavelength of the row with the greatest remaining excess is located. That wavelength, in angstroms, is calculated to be 4019.52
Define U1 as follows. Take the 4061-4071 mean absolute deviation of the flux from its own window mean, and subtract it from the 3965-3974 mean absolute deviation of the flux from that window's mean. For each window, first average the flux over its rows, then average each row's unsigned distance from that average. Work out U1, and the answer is 0.1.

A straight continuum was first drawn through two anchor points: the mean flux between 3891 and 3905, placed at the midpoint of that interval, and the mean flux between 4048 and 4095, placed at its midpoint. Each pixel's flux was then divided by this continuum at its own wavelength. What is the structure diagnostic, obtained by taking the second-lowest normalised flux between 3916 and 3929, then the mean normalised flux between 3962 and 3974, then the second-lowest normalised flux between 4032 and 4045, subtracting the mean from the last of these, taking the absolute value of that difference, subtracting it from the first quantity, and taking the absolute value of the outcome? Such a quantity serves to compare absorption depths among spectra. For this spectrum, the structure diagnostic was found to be 0.49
